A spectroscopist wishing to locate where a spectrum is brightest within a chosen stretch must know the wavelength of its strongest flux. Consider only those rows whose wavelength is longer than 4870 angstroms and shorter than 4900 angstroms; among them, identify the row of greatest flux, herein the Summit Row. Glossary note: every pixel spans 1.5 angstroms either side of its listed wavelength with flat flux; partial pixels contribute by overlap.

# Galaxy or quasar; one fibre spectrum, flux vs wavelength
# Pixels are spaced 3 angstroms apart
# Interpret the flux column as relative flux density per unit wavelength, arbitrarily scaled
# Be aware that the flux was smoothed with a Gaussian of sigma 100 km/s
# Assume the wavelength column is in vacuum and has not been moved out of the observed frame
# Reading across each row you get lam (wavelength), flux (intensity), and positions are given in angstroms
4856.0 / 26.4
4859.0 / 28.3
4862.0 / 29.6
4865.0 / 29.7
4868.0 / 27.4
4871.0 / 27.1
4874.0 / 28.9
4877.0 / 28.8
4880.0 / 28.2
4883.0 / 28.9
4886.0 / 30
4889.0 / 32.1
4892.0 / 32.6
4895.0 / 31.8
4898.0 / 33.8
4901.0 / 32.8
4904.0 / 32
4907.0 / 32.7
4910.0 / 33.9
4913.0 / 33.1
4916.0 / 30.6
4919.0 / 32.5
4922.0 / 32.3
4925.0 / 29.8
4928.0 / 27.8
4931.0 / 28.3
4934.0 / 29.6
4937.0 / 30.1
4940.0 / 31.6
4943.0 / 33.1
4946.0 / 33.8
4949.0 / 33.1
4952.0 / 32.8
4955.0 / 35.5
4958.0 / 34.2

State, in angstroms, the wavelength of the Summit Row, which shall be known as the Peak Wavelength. 4898.0 angstroms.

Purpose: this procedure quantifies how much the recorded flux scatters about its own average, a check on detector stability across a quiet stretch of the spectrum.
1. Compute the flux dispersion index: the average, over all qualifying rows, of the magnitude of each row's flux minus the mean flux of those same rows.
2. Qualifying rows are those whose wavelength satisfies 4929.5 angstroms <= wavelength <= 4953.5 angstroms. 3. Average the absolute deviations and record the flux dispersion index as 1.7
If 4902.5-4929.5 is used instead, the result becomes 1.5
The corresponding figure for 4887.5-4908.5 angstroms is 0.5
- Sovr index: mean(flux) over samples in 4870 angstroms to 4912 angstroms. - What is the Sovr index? 31.0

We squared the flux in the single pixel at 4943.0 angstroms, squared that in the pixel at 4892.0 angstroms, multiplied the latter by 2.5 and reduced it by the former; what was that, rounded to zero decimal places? 1561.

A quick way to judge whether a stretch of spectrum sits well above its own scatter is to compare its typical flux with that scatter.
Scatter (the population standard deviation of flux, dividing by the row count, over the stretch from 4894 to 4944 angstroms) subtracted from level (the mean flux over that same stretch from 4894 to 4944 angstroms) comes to 29.7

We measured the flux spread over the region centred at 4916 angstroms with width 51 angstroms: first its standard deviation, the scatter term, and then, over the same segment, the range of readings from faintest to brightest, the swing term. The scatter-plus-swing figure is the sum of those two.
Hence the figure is 7.9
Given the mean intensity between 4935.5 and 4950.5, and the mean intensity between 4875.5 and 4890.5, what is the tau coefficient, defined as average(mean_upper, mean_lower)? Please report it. 31.0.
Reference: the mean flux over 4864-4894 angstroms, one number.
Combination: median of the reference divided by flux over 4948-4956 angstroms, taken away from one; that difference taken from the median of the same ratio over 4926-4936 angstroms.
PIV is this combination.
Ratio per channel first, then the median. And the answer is 0.93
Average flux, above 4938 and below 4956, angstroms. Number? 33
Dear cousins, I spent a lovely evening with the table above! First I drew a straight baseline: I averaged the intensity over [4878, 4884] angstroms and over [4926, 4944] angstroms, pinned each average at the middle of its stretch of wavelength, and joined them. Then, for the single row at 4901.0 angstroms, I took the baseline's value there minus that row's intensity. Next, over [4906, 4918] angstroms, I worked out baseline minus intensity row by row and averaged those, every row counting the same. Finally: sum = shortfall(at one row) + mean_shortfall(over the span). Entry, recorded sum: -6.9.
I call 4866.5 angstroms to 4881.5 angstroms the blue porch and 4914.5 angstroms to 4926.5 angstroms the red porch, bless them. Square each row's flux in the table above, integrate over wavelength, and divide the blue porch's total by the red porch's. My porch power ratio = 1.0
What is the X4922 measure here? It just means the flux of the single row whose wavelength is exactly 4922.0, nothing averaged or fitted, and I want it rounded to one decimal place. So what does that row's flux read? 32.3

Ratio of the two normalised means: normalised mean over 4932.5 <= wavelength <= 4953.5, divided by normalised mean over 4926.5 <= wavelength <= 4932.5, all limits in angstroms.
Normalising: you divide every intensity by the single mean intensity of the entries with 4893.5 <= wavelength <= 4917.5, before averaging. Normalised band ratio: 1.14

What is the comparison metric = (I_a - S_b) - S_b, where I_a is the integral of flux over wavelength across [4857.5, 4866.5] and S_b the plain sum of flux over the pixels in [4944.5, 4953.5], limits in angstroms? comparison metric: 63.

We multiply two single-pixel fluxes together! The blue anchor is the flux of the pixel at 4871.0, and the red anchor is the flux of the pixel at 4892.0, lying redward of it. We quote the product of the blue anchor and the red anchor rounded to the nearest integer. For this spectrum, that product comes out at 883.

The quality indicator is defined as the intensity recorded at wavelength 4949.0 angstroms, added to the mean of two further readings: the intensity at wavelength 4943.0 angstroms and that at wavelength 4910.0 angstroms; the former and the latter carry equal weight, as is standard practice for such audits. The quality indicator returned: 66.6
